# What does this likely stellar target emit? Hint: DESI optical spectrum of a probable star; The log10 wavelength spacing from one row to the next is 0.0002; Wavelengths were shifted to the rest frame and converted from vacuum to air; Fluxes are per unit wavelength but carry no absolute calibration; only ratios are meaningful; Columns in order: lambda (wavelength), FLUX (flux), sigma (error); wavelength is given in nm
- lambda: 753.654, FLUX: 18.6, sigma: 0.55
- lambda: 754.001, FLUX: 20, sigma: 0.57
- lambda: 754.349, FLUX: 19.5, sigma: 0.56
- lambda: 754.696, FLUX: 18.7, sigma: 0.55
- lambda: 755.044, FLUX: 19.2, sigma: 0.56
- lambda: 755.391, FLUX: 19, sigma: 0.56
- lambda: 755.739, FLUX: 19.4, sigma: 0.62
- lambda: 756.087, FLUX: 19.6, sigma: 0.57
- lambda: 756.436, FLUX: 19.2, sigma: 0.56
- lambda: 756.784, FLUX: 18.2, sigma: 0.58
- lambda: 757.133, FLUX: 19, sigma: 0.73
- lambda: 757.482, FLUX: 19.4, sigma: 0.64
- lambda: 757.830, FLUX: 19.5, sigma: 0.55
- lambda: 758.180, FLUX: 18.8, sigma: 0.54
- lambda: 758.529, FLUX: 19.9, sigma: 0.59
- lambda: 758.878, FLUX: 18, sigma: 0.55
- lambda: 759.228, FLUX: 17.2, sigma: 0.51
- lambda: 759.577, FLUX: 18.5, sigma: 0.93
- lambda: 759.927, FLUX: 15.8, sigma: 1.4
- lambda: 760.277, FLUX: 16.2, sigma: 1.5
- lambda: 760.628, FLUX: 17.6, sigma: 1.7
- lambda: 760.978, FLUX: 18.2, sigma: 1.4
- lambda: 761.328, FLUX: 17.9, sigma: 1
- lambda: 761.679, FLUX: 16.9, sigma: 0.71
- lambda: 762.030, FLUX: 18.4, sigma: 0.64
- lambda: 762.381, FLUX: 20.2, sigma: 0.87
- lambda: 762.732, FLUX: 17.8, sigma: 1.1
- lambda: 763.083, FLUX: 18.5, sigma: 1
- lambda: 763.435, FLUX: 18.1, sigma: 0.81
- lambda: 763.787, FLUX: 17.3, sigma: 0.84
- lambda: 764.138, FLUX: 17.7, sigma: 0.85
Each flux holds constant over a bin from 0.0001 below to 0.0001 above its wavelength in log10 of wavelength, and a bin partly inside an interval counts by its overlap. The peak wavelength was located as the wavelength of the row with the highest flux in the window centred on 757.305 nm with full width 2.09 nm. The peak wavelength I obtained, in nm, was 757.830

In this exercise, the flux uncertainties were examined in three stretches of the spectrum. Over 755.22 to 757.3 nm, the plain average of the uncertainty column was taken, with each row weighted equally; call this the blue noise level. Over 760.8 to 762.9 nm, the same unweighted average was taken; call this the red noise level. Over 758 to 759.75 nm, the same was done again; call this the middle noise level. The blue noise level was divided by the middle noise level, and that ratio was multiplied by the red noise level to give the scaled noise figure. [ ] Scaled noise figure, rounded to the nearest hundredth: 0.92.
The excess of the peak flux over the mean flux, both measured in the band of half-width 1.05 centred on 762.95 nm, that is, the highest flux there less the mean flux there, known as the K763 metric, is 1.8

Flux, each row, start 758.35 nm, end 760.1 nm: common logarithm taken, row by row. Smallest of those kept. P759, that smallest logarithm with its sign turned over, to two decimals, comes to -1.20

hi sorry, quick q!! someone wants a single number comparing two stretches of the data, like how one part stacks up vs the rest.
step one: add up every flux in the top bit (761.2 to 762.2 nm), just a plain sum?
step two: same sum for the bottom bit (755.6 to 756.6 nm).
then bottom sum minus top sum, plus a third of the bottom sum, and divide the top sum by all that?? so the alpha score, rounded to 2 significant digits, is 2.2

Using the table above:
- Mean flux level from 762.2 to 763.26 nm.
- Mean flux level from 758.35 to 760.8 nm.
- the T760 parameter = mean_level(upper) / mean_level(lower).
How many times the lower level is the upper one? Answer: 1.07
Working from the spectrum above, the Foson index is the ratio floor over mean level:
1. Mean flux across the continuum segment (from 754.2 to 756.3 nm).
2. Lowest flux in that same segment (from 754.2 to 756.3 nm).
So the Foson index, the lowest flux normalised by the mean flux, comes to 0.972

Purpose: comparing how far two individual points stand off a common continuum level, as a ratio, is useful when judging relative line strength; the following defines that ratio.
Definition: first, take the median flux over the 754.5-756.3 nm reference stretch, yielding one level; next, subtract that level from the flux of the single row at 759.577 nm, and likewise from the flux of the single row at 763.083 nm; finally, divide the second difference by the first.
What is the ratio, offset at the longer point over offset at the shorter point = 1.0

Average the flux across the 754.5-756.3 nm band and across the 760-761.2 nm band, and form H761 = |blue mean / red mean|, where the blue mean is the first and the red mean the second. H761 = 1.11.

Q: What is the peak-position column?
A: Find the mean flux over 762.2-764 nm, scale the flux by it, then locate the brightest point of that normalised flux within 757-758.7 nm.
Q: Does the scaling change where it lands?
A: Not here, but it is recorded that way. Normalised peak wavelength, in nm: 758.529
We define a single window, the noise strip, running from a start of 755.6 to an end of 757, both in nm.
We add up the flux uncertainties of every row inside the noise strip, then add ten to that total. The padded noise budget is 12.3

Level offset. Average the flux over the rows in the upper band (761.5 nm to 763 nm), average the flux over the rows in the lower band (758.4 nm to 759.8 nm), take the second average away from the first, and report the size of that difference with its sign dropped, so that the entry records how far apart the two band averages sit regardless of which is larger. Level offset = 0.1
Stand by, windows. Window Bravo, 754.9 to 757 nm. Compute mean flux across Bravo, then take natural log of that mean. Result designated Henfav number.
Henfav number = 2.95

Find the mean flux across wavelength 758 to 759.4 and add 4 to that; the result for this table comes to 22.5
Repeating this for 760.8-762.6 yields 22.3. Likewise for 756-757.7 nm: 23.1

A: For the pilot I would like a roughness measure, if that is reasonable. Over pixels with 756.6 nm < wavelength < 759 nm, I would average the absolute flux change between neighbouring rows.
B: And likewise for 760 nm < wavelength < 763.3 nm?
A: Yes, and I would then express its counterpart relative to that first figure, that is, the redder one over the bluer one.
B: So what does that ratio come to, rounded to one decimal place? 1.5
